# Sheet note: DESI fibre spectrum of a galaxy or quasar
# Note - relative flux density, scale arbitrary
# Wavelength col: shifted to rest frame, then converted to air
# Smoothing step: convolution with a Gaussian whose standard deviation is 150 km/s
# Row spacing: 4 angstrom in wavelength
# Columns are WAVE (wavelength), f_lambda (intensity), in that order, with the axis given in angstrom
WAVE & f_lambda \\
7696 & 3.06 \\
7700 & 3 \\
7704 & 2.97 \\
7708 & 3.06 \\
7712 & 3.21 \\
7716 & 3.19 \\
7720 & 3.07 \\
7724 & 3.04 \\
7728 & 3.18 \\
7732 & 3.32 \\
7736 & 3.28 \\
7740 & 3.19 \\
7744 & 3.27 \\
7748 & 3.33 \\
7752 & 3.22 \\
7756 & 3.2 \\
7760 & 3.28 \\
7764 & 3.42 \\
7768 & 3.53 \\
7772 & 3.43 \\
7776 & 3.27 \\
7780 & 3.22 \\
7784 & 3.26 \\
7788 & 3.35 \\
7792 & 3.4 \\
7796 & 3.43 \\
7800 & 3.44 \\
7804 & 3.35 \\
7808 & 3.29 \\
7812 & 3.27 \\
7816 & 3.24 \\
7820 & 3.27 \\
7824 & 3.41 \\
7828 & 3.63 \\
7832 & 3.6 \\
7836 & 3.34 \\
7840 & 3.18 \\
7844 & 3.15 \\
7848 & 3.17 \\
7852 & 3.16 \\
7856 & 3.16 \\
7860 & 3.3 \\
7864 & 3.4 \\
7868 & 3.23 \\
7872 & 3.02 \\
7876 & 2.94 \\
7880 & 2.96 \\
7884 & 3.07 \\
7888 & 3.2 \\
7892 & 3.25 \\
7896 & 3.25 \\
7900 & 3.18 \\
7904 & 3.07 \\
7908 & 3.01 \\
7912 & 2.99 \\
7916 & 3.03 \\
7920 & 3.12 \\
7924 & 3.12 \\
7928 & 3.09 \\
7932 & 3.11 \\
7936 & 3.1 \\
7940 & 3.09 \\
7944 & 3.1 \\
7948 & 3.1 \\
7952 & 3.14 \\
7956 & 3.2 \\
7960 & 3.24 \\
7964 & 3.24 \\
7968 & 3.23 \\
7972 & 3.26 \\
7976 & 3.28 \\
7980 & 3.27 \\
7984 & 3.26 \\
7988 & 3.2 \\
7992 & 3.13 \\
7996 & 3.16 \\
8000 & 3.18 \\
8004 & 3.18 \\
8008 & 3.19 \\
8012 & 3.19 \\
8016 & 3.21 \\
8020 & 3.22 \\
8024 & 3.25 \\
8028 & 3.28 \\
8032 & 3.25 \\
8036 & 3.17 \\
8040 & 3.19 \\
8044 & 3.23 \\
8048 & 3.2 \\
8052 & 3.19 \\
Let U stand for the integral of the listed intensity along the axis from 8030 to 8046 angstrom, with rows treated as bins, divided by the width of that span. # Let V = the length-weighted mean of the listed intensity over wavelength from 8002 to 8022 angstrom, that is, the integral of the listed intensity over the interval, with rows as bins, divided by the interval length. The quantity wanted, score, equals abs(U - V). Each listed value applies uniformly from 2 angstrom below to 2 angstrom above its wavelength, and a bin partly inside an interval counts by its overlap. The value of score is 0.012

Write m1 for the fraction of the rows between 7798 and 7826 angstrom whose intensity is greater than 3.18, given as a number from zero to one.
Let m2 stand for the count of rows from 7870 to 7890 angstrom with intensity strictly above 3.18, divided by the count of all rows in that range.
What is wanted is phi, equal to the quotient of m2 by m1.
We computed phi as 0.2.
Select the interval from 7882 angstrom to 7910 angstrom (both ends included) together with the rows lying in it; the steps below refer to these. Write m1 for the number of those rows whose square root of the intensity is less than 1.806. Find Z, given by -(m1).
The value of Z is -7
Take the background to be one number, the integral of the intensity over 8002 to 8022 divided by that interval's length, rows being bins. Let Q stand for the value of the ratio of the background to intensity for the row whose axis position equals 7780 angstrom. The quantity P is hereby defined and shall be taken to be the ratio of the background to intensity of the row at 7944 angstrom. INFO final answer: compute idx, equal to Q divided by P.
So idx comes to 0.96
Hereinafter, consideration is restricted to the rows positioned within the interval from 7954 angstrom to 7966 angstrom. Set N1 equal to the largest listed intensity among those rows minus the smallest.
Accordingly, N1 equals 0.040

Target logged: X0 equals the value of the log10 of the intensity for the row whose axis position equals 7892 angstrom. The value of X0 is 0.512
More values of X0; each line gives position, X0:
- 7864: 0.531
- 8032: 0.512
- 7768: 0.548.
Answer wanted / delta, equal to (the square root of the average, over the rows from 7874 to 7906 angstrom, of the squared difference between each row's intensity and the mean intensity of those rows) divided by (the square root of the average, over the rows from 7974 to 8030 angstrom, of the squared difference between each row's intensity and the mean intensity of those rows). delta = 2.5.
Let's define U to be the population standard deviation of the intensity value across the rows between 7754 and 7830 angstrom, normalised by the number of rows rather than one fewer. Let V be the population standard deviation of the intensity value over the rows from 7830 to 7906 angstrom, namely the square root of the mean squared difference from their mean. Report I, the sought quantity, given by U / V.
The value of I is 0.7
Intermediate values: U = 0.110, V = 0.151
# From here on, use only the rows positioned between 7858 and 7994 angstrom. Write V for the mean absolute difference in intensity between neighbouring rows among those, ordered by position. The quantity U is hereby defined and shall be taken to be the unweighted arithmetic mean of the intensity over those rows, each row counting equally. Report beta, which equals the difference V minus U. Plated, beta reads -3.10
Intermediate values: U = 3.15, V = 0.05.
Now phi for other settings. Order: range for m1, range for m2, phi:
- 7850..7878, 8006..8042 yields 2.1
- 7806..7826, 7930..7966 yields 0.3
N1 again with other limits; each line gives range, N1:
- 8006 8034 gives 0.090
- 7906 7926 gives 0.130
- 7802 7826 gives 0.170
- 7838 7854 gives 0.030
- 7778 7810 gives 0.220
